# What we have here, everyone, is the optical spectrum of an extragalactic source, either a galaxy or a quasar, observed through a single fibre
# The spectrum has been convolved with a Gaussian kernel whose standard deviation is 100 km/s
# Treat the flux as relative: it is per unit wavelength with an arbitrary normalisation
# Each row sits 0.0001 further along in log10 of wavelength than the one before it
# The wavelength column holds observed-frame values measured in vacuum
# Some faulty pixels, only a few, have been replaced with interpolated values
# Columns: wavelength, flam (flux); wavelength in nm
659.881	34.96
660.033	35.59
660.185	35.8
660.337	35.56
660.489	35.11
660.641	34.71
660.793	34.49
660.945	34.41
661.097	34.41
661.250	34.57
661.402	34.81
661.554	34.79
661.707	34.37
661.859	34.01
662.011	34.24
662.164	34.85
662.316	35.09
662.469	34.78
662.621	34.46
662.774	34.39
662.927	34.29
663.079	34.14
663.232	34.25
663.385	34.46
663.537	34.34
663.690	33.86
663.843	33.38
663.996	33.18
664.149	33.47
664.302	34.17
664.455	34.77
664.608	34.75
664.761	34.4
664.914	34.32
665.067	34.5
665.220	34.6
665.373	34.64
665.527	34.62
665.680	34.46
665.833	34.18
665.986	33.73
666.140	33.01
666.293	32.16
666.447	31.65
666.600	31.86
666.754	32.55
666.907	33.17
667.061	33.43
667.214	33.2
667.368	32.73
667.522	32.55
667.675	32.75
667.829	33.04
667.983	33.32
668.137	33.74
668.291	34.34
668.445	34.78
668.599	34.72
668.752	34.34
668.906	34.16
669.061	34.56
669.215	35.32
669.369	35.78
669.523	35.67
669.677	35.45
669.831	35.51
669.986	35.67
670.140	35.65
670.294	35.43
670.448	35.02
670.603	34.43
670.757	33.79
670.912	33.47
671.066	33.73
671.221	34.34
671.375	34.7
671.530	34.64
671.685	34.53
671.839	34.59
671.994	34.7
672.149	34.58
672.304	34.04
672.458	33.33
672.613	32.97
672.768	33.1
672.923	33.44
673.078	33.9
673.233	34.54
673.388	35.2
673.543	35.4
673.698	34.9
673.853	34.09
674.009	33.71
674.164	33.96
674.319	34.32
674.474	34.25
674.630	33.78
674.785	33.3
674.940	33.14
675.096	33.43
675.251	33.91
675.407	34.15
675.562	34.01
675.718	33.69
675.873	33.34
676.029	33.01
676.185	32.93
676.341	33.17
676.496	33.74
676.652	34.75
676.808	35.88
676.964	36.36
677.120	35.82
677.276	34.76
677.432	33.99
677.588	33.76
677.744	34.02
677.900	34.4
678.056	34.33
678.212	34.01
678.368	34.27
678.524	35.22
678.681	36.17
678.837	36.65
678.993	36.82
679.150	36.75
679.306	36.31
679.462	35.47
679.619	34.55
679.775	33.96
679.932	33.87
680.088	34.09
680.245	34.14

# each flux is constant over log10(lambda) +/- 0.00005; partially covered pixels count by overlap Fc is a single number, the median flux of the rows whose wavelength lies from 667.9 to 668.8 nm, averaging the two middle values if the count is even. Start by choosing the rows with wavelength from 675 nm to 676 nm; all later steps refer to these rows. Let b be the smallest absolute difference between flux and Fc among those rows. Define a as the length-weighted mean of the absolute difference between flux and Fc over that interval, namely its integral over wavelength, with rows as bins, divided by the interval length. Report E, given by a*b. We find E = 0.12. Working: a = 0.6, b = 0.19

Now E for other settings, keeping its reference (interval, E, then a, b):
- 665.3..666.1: 0.04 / 0.3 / 0.12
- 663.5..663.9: 0.00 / 0.5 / 0.00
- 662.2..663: 0.01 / 0.3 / 0.05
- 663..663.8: 0.00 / 0.2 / 0.00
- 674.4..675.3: 0.06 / 0.7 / 0.09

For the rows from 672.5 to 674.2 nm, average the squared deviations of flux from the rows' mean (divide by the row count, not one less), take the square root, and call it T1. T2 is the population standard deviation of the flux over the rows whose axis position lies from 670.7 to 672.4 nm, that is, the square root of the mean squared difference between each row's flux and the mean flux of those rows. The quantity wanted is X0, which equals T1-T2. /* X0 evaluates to 0.35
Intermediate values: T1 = 0.78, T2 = 0.43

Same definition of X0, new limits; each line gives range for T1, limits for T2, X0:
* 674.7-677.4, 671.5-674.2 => 0.36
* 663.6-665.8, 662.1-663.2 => 0.20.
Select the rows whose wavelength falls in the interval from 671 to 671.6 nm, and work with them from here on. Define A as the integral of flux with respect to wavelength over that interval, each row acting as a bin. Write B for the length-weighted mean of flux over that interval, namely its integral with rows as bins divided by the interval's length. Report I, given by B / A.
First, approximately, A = 21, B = 34.3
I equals 1.7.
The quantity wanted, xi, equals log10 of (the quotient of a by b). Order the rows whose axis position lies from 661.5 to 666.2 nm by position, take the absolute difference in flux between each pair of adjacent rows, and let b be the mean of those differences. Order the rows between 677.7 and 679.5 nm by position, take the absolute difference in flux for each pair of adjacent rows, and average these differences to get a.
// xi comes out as 0.20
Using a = 0.45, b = 0.280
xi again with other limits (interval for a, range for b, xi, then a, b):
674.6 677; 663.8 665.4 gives 0.22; 0.42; 0.256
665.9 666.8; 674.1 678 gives 0.14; 0.60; 0.435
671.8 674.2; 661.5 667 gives 0.11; 0.41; 0.322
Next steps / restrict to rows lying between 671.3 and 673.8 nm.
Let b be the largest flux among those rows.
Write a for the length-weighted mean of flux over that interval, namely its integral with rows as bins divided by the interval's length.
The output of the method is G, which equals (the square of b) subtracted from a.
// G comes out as -1219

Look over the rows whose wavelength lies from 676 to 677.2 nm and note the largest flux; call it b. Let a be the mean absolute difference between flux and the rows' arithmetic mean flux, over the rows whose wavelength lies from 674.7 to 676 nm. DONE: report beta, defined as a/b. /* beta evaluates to 0.009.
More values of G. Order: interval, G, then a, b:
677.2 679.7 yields -1321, 35.1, 36.82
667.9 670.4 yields -1245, 34.9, 35.78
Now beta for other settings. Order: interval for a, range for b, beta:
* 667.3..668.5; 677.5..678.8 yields 0.018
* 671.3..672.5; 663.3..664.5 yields 0.010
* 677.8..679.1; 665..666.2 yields 0.028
